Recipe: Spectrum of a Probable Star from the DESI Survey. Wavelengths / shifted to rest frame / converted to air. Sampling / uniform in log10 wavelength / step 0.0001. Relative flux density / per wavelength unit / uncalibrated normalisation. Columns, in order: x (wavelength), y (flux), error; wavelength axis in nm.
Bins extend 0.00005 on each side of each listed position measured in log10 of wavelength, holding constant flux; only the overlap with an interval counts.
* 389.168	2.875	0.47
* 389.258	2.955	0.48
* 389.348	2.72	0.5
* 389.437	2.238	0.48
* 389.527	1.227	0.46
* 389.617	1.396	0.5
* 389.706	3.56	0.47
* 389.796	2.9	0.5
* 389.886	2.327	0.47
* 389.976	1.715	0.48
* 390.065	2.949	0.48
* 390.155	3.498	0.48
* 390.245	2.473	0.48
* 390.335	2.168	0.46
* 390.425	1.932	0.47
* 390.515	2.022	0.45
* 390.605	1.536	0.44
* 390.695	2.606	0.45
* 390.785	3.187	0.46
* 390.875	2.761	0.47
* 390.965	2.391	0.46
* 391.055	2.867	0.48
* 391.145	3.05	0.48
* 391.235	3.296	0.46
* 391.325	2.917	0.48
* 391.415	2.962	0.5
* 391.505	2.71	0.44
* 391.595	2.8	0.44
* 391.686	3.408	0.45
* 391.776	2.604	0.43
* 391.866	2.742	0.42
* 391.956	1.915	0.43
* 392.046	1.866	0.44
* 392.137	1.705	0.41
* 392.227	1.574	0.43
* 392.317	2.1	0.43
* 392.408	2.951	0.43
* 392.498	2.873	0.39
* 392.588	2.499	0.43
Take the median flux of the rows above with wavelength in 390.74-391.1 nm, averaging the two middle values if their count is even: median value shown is 2.8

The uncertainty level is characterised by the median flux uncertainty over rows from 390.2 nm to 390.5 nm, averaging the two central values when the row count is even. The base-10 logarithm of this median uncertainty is -0.328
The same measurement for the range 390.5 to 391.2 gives -0.337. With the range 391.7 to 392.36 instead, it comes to -0.367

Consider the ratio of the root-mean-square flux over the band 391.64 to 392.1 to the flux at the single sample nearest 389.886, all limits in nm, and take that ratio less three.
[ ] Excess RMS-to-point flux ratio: -1.9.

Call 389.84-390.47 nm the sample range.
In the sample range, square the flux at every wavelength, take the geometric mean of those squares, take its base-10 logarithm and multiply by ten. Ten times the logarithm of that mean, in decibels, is 7.5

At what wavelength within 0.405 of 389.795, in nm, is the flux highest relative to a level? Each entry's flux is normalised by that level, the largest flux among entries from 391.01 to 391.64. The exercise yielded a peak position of 389.706 nm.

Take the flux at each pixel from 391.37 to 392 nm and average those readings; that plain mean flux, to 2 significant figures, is 2.7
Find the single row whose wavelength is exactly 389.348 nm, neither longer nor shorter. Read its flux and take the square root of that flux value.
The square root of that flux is 1.65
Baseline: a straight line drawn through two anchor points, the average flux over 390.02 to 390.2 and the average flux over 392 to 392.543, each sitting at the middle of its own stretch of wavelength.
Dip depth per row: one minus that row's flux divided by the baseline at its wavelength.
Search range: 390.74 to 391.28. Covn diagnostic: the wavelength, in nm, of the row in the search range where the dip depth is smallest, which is 391.235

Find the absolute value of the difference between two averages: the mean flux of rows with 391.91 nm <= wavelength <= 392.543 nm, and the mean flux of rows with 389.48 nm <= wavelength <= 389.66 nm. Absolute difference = 0.8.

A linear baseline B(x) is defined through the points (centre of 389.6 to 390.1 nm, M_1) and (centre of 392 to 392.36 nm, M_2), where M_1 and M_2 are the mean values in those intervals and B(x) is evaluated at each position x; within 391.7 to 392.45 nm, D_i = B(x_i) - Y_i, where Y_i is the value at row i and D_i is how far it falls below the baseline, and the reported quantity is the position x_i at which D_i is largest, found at 392.227 nm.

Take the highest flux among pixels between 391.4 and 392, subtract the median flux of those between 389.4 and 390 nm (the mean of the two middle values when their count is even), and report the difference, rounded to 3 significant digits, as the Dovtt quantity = 1.17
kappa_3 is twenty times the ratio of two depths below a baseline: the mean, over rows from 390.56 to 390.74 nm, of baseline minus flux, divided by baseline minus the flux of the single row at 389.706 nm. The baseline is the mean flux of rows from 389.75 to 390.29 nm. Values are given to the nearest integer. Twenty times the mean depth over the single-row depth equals -12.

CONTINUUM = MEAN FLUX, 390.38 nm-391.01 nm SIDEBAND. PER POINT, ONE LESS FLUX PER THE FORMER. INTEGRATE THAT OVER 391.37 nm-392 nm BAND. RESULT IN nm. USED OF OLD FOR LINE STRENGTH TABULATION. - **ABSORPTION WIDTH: -0.10 nm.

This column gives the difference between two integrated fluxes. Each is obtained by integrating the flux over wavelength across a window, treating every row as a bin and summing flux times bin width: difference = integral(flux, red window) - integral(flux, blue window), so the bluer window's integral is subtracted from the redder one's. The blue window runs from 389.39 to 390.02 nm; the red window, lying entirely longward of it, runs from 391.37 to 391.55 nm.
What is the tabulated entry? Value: -0.9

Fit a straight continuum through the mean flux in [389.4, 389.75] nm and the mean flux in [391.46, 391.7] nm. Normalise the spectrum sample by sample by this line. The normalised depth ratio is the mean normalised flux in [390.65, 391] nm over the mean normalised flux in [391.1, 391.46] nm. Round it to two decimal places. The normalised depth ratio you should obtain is 0.96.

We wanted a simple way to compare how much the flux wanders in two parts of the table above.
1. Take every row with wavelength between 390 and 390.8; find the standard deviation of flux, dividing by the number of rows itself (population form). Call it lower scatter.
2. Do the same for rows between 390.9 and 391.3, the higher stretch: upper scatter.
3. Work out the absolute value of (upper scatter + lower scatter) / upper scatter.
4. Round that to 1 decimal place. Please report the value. 2.8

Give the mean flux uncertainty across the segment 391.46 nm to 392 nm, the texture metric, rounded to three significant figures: 0.435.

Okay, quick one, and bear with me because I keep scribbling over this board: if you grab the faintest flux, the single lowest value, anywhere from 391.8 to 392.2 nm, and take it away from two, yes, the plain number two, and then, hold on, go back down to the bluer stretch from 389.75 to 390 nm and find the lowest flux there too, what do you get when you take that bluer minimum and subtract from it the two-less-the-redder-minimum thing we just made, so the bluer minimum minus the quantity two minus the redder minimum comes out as 1.42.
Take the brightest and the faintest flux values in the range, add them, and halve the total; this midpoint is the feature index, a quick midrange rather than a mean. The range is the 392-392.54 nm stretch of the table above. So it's 2.26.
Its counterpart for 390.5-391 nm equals 2.36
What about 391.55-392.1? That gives 2.64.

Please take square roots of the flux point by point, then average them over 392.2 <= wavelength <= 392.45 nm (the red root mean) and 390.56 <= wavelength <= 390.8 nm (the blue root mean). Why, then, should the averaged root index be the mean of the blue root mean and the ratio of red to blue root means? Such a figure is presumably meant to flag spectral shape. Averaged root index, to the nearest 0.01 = 1.25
